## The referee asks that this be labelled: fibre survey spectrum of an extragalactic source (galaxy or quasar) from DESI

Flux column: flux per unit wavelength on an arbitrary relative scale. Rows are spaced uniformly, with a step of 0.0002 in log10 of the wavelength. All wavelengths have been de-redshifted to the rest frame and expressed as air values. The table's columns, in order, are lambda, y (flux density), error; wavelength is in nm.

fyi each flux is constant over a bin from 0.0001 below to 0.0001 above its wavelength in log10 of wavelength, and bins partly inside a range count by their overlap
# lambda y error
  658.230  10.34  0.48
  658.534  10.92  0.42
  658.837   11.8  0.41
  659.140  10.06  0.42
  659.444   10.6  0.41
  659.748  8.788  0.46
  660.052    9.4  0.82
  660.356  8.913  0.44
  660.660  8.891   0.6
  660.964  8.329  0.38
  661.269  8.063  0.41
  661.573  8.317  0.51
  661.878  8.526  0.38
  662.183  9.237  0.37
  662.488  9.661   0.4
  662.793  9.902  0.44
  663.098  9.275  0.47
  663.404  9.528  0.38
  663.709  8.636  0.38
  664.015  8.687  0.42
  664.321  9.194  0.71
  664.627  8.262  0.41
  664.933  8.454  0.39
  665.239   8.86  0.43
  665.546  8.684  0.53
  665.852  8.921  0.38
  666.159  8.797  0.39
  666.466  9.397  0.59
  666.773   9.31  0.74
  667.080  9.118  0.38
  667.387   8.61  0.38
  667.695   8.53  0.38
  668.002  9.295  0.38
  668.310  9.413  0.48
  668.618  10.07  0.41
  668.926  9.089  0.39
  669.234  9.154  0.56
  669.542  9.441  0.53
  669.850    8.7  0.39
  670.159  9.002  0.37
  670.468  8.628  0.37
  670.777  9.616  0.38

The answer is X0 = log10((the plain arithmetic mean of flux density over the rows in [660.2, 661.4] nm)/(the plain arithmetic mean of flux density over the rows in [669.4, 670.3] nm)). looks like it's -0.025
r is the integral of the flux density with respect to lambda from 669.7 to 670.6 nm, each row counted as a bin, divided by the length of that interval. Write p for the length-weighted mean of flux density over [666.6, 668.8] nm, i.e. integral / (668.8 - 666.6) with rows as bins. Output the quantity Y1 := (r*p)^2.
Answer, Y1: 6504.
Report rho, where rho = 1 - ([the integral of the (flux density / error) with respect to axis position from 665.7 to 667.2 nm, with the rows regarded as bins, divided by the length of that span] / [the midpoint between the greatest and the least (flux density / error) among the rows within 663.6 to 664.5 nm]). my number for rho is -0.10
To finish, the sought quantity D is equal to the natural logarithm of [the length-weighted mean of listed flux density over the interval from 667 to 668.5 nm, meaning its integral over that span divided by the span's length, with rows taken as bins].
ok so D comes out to 2.20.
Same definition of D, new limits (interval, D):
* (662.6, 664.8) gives 2.21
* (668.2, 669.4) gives 2.24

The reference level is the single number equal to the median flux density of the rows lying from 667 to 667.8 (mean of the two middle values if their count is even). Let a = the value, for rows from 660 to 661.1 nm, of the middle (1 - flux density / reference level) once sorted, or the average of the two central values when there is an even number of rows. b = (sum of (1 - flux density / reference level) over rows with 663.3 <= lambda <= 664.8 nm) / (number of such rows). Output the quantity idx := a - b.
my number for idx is -0.005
